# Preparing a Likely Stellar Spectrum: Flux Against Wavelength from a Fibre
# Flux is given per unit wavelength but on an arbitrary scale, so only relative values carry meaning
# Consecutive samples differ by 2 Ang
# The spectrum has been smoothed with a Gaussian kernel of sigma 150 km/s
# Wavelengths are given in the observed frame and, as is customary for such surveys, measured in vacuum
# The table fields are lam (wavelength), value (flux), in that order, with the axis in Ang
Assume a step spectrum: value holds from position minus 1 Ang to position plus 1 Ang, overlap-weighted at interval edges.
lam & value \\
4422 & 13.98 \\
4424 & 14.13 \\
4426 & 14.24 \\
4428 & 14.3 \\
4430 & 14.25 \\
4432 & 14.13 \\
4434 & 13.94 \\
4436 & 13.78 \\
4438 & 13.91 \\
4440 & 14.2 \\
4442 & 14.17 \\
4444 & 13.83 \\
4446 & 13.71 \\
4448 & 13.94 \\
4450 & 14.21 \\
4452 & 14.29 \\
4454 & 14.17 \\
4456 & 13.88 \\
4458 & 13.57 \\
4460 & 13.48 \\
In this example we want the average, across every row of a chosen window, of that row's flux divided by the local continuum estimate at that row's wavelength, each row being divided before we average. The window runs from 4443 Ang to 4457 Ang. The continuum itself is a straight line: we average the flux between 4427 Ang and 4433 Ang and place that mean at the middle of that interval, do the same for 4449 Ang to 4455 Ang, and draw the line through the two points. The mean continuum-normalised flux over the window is 0.985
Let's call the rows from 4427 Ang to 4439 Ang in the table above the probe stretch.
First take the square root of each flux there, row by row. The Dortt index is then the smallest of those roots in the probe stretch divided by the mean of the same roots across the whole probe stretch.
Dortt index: 0.9903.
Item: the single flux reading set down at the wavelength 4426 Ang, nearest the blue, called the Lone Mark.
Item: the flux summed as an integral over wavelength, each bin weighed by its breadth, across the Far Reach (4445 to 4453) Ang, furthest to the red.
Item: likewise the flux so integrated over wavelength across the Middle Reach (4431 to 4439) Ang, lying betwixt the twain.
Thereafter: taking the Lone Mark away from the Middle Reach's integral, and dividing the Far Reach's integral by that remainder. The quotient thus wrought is 1.154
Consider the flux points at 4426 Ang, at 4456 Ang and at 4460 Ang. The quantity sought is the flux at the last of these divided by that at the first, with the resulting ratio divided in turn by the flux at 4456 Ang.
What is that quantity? 0.068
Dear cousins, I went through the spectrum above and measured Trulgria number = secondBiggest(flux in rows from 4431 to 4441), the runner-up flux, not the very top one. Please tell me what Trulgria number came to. 14.13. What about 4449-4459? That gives 14.21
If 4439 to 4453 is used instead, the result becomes 14.21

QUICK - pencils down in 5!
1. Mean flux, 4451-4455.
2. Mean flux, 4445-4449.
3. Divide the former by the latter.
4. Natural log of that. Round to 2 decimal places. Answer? 0.03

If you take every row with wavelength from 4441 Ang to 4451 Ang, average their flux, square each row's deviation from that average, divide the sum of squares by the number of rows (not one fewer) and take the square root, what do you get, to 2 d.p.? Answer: 0.19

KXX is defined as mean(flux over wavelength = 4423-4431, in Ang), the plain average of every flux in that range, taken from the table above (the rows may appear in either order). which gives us 14.2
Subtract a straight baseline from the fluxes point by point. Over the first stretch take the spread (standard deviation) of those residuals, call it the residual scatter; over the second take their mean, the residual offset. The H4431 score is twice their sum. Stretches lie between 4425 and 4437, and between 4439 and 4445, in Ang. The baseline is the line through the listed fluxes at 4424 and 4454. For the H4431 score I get 0.2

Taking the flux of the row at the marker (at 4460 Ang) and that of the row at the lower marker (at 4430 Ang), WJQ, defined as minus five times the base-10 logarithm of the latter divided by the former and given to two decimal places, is -0.12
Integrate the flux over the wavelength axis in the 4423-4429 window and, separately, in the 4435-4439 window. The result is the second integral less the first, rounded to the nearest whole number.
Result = -30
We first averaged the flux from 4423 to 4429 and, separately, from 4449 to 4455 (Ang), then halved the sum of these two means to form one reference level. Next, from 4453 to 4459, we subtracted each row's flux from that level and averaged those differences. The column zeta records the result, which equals 0.35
